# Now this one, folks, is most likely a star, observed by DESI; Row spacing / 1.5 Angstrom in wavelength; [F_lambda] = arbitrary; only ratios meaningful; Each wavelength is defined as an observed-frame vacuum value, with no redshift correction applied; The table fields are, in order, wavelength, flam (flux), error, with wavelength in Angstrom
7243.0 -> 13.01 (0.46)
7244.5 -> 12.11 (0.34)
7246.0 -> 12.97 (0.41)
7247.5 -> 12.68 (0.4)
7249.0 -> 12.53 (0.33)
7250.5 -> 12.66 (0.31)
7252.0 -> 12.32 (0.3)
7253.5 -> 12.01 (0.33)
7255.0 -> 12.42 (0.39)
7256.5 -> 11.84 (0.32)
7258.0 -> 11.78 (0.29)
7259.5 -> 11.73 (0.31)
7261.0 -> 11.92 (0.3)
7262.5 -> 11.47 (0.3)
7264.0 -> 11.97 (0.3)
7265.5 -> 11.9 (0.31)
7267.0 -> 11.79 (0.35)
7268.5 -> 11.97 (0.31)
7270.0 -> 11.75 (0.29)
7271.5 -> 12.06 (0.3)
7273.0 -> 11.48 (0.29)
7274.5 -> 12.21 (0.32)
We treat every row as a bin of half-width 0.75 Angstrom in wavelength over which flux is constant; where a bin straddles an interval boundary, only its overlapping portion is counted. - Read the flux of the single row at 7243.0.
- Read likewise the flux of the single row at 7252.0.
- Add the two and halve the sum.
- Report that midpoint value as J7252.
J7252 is 12.7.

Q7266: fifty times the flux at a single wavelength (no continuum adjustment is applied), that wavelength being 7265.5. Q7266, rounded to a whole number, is 595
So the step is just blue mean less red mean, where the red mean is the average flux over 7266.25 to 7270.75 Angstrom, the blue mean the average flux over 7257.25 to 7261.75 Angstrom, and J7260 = -0.03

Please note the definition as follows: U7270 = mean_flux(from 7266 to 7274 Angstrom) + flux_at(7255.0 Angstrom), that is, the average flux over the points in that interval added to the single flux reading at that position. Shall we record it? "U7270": 24.2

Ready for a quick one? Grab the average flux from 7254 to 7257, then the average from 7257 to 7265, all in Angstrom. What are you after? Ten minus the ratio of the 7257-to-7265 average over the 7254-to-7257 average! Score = 9.03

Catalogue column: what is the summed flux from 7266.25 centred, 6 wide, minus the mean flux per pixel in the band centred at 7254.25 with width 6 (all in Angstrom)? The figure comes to 35.5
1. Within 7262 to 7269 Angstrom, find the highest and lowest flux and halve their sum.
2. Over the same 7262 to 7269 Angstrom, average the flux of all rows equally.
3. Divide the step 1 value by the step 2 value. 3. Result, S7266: 0.99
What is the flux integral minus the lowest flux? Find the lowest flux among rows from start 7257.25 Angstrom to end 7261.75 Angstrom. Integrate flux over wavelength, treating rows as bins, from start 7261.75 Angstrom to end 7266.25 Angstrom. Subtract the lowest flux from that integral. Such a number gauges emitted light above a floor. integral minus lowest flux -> 41.28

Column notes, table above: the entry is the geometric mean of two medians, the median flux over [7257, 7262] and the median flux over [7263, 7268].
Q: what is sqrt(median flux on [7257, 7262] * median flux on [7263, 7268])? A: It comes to 11.84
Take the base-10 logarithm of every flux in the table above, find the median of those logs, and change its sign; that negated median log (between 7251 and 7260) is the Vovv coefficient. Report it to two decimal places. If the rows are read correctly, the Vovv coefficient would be -1.08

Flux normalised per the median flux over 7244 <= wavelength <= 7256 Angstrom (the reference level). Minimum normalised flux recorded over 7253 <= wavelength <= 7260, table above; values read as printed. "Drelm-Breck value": 0.940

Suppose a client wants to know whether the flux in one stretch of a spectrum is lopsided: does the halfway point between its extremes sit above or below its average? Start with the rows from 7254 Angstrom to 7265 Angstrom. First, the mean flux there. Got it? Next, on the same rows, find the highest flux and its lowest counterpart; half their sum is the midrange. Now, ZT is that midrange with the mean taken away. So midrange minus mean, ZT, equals 0.07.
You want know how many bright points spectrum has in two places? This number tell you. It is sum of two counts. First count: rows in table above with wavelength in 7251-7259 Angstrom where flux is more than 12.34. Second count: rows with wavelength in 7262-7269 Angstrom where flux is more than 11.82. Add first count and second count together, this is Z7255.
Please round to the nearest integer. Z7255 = 4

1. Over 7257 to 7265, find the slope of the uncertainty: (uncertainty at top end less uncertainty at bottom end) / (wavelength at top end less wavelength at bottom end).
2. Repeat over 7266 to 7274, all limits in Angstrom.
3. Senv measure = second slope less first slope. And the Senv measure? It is -0.012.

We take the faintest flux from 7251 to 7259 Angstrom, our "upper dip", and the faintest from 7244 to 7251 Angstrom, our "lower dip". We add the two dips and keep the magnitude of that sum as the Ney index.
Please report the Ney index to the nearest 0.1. 23.9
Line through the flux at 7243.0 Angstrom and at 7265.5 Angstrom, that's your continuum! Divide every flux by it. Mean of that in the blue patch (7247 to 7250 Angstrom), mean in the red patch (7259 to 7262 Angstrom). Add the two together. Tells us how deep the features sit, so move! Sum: 1.96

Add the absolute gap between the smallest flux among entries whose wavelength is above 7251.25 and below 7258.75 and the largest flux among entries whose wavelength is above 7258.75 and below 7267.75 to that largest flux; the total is 12.2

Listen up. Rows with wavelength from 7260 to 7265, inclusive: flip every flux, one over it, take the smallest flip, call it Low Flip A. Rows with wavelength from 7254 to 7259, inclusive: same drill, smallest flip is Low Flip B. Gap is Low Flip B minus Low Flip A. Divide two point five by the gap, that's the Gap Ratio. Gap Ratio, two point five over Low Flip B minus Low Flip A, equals -826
